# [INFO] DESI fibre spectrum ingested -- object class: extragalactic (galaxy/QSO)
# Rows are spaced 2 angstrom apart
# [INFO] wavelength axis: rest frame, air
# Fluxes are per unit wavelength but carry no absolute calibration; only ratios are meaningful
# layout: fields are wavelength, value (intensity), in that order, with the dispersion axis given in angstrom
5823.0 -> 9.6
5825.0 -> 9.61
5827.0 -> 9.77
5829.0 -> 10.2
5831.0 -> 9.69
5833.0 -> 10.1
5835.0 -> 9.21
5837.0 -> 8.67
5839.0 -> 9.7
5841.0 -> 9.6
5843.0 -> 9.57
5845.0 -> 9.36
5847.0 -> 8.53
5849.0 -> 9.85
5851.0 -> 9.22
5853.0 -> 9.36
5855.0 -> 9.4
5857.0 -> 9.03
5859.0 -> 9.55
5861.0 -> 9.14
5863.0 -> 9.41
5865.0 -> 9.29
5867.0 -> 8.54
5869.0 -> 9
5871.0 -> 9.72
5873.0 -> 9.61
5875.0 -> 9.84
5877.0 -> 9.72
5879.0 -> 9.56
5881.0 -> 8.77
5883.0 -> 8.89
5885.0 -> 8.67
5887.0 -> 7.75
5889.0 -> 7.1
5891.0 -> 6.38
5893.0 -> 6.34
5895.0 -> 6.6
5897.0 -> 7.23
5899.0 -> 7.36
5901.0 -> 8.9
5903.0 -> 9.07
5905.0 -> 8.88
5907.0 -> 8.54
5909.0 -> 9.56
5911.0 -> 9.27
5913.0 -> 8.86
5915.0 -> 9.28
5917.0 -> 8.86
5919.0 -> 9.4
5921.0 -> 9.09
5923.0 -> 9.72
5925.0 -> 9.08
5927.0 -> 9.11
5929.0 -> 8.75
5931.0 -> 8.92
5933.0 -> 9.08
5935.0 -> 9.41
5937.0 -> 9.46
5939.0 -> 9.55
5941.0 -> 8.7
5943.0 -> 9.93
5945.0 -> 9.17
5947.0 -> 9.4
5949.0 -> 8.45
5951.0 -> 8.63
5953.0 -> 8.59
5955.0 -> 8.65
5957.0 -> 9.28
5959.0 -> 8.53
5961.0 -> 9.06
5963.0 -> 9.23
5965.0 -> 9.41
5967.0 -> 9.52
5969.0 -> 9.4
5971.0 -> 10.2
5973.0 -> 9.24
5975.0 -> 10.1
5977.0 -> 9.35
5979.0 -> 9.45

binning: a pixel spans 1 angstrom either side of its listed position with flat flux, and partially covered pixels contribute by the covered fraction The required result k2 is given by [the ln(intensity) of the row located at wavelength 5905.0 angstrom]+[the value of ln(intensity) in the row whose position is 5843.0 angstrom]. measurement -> 4.44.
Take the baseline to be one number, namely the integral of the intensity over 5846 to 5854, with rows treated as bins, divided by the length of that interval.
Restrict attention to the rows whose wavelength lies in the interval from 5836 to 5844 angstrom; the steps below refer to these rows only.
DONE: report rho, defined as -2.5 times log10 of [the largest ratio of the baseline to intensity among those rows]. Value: -0.069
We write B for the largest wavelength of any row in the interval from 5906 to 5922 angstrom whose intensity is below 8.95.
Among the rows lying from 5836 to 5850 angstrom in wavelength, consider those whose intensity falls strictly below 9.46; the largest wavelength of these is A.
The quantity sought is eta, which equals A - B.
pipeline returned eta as -70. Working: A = 5847.0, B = 5917.0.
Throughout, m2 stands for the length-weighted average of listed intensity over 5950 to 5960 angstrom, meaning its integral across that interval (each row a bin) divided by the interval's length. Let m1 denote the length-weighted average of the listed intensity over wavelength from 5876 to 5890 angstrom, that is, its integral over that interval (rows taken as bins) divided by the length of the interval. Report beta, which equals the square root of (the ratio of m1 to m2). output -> 0.99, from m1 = 8.64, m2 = 8.7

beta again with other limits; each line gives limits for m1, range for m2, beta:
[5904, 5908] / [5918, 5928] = 0.97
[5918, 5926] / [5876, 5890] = 1.04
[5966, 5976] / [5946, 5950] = 1.04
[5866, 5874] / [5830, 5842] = 0.99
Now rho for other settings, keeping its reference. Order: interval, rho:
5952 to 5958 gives -0.079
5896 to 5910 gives -0.266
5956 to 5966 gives -0.087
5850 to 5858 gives -0.025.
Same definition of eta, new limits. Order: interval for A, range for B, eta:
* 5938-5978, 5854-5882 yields 96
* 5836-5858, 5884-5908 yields -50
